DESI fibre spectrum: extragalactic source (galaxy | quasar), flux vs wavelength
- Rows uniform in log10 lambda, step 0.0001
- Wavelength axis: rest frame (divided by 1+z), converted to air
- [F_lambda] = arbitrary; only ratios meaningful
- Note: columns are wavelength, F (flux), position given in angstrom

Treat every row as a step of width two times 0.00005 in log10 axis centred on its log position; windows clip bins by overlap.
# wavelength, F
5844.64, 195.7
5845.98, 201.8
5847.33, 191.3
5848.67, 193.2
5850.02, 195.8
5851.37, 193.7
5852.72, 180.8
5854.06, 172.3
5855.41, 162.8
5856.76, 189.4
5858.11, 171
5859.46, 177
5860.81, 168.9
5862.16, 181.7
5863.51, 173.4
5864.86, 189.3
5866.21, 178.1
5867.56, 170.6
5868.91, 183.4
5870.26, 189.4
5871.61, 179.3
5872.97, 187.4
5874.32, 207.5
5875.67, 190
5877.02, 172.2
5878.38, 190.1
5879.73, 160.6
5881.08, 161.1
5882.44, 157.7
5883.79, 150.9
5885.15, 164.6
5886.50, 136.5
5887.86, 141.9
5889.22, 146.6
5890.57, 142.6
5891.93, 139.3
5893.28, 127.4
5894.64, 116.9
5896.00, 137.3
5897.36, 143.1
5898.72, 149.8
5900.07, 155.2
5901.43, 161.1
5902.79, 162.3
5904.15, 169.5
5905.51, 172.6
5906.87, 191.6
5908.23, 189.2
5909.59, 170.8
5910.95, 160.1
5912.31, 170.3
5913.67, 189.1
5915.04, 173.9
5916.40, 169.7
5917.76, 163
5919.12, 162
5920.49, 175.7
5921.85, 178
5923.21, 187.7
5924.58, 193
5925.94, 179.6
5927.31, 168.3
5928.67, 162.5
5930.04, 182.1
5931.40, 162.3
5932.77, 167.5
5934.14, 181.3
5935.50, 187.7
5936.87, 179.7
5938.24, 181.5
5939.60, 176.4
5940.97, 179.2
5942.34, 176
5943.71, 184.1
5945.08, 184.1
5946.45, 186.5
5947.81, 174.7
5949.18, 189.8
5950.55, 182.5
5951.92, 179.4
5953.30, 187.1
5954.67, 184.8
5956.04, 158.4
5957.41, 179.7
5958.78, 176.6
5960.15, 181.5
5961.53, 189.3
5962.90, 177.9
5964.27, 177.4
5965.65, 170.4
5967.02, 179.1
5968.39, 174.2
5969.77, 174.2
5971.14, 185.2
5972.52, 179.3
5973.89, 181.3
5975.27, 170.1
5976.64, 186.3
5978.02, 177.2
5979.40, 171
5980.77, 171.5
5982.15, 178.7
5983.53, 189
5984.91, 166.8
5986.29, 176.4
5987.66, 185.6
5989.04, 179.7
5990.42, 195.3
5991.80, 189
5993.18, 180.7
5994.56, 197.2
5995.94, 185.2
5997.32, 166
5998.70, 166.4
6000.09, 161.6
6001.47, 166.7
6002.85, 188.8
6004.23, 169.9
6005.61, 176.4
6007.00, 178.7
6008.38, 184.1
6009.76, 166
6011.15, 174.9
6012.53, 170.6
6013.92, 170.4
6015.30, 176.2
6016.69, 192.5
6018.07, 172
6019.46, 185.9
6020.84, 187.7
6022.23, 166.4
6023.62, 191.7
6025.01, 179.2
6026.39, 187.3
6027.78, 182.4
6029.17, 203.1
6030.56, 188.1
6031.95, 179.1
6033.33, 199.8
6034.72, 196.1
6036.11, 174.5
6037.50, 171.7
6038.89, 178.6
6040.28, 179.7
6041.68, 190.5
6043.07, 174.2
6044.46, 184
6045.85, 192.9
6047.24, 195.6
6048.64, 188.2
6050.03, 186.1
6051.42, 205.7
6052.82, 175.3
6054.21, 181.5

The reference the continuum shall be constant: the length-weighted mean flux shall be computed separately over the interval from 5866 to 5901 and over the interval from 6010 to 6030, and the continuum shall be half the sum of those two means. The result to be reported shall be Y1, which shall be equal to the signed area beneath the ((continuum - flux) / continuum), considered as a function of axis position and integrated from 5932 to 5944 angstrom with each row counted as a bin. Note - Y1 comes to -0.6 angstrom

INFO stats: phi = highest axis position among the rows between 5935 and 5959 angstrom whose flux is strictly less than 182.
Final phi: 5958.78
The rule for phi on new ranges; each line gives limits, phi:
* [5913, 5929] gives 5928.67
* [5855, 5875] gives 5871.61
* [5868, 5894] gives 5893.28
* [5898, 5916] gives 5915.04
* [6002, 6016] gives 6015.30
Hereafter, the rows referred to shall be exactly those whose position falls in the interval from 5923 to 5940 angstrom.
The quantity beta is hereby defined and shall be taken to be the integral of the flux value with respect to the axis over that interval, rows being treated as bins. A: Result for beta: 3016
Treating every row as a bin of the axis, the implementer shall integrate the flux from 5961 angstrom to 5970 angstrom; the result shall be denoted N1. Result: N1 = 1597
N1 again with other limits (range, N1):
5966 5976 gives 1776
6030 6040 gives 1839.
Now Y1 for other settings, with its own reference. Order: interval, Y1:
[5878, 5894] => 1.9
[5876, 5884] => 0.2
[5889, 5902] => 2.2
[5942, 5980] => -1.9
